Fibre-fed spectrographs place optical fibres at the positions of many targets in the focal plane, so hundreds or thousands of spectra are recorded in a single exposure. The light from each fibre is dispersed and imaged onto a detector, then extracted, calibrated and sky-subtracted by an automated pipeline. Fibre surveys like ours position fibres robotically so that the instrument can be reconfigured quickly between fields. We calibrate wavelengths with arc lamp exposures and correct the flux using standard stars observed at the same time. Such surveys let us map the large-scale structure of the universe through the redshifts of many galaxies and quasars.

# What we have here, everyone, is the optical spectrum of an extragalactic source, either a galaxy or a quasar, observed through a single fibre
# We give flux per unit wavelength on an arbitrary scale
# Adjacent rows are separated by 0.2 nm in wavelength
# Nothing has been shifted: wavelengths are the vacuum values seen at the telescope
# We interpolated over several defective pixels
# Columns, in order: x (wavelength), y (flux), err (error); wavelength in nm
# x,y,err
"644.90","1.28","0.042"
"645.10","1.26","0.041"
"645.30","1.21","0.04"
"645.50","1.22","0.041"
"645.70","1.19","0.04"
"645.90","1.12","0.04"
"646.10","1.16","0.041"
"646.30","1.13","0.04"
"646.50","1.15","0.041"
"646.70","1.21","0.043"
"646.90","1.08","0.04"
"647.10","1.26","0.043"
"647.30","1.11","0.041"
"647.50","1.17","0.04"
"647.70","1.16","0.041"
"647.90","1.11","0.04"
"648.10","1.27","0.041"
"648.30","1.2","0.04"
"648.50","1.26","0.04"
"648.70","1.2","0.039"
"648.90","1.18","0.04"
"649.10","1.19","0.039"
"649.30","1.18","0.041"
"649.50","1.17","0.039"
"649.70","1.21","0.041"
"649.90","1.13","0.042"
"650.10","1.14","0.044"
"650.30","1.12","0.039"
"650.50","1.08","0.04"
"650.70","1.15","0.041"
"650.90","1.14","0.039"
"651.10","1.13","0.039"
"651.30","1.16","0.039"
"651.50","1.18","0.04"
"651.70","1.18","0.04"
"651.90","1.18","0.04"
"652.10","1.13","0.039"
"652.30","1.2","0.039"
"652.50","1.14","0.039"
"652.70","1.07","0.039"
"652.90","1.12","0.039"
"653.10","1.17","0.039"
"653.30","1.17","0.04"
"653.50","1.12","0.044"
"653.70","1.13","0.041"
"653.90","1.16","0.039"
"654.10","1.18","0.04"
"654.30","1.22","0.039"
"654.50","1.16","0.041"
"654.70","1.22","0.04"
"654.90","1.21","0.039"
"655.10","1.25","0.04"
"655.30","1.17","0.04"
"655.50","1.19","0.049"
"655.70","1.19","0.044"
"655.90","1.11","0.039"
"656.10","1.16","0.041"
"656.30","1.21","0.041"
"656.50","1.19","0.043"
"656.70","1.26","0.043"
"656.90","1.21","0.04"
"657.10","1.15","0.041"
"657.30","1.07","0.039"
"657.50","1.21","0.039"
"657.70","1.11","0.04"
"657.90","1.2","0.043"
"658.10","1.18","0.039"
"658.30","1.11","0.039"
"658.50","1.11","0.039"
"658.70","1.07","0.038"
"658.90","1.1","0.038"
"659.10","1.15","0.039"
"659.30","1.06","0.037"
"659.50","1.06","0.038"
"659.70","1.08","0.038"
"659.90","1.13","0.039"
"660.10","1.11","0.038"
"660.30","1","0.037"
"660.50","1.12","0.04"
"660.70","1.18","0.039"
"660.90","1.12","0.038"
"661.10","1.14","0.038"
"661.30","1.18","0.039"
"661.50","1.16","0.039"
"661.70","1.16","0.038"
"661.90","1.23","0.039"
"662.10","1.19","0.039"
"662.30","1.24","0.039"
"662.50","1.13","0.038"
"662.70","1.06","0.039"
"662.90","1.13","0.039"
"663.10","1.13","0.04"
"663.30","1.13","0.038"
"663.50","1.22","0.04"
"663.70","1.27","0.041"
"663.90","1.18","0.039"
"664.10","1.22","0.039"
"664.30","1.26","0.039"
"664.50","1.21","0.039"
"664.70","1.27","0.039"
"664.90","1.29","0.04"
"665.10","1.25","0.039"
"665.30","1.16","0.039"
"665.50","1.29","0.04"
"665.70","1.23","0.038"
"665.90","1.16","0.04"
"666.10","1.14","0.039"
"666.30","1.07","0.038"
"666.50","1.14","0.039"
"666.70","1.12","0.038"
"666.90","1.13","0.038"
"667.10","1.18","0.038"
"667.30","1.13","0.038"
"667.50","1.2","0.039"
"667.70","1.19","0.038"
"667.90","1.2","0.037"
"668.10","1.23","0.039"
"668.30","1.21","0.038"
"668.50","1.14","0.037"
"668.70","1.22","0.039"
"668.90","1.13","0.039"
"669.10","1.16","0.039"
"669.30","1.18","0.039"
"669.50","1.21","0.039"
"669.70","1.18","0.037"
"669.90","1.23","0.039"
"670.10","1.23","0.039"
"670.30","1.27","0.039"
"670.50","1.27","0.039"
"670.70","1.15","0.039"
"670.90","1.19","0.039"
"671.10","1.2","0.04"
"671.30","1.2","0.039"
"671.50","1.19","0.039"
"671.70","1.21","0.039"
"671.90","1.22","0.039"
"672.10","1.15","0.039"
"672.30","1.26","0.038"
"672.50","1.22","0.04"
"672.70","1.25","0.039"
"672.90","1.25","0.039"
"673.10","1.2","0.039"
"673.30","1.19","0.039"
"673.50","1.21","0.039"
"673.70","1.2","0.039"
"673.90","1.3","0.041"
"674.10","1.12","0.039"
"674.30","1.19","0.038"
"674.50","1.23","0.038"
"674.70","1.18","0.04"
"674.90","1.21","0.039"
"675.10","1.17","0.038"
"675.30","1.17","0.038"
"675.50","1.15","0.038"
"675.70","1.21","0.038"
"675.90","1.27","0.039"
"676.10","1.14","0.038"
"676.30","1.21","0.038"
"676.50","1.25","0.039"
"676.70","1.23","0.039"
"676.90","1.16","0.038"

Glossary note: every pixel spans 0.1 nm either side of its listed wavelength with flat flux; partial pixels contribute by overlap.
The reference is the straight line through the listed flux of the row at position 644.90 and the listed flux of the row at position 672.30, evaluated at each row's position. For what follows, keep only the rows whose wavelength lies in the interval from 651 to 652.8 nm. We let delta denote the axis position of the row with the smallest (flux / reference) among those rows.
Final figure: 652.70 nm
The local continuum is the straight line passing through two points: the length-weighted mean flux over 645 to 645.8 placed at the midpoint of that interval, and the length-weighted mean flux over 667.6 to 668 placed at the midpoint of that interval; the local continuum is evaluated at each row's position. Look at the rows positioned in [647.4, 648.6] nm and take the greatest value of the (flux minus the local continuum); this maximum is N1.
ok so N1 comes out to 0.053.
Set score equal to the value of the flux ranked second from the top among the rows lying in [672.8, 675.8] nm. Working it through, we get 1.25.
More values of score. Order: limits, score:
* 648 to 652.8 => 1.26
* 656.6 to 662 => 1.23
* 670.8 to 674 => 1.26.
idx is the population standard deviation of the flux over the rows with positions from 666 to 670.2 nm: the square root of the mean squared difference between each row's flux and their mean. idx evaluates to 0.043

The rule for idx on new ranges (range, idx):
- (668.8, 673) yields 0.039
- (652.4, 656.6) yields 0.042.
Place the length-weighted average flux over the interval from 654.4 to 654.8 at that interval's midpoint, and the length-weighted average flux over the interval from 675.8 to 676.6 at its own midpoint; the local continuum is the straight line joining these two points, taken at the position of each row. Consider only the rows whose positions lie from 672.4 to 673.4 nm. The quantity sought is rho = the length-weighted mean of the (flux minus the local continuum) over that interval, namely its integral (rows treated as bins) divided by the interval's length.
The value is 0.009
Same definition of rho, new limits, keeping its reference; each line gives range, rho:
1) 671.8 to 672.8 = 0.007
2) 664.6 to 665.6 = 0.049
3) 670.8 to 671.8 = -0.013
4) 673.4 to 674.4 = -0.011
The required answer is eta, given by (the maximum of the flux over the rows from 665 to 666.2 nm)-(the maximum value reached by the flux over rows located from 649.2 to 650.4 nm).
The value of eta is 0.08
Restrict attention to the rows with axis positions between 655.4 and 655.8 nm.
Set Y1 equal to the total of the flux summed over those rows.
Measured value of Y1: 2.38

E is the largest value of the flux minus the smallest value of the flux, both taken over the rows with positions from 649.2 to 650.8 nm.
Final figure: 0.13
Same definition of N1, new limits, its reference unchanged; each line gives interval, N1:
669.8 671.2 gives 0.078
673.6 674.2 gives 0.112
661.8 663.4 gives 0.039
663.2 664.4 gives 0.070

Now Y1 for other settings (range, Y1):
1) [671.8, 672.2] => 2.37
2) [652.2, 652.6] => 2.34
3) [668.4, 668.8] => 2.36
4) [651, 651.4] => 2.29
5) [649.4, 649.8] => 2.38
